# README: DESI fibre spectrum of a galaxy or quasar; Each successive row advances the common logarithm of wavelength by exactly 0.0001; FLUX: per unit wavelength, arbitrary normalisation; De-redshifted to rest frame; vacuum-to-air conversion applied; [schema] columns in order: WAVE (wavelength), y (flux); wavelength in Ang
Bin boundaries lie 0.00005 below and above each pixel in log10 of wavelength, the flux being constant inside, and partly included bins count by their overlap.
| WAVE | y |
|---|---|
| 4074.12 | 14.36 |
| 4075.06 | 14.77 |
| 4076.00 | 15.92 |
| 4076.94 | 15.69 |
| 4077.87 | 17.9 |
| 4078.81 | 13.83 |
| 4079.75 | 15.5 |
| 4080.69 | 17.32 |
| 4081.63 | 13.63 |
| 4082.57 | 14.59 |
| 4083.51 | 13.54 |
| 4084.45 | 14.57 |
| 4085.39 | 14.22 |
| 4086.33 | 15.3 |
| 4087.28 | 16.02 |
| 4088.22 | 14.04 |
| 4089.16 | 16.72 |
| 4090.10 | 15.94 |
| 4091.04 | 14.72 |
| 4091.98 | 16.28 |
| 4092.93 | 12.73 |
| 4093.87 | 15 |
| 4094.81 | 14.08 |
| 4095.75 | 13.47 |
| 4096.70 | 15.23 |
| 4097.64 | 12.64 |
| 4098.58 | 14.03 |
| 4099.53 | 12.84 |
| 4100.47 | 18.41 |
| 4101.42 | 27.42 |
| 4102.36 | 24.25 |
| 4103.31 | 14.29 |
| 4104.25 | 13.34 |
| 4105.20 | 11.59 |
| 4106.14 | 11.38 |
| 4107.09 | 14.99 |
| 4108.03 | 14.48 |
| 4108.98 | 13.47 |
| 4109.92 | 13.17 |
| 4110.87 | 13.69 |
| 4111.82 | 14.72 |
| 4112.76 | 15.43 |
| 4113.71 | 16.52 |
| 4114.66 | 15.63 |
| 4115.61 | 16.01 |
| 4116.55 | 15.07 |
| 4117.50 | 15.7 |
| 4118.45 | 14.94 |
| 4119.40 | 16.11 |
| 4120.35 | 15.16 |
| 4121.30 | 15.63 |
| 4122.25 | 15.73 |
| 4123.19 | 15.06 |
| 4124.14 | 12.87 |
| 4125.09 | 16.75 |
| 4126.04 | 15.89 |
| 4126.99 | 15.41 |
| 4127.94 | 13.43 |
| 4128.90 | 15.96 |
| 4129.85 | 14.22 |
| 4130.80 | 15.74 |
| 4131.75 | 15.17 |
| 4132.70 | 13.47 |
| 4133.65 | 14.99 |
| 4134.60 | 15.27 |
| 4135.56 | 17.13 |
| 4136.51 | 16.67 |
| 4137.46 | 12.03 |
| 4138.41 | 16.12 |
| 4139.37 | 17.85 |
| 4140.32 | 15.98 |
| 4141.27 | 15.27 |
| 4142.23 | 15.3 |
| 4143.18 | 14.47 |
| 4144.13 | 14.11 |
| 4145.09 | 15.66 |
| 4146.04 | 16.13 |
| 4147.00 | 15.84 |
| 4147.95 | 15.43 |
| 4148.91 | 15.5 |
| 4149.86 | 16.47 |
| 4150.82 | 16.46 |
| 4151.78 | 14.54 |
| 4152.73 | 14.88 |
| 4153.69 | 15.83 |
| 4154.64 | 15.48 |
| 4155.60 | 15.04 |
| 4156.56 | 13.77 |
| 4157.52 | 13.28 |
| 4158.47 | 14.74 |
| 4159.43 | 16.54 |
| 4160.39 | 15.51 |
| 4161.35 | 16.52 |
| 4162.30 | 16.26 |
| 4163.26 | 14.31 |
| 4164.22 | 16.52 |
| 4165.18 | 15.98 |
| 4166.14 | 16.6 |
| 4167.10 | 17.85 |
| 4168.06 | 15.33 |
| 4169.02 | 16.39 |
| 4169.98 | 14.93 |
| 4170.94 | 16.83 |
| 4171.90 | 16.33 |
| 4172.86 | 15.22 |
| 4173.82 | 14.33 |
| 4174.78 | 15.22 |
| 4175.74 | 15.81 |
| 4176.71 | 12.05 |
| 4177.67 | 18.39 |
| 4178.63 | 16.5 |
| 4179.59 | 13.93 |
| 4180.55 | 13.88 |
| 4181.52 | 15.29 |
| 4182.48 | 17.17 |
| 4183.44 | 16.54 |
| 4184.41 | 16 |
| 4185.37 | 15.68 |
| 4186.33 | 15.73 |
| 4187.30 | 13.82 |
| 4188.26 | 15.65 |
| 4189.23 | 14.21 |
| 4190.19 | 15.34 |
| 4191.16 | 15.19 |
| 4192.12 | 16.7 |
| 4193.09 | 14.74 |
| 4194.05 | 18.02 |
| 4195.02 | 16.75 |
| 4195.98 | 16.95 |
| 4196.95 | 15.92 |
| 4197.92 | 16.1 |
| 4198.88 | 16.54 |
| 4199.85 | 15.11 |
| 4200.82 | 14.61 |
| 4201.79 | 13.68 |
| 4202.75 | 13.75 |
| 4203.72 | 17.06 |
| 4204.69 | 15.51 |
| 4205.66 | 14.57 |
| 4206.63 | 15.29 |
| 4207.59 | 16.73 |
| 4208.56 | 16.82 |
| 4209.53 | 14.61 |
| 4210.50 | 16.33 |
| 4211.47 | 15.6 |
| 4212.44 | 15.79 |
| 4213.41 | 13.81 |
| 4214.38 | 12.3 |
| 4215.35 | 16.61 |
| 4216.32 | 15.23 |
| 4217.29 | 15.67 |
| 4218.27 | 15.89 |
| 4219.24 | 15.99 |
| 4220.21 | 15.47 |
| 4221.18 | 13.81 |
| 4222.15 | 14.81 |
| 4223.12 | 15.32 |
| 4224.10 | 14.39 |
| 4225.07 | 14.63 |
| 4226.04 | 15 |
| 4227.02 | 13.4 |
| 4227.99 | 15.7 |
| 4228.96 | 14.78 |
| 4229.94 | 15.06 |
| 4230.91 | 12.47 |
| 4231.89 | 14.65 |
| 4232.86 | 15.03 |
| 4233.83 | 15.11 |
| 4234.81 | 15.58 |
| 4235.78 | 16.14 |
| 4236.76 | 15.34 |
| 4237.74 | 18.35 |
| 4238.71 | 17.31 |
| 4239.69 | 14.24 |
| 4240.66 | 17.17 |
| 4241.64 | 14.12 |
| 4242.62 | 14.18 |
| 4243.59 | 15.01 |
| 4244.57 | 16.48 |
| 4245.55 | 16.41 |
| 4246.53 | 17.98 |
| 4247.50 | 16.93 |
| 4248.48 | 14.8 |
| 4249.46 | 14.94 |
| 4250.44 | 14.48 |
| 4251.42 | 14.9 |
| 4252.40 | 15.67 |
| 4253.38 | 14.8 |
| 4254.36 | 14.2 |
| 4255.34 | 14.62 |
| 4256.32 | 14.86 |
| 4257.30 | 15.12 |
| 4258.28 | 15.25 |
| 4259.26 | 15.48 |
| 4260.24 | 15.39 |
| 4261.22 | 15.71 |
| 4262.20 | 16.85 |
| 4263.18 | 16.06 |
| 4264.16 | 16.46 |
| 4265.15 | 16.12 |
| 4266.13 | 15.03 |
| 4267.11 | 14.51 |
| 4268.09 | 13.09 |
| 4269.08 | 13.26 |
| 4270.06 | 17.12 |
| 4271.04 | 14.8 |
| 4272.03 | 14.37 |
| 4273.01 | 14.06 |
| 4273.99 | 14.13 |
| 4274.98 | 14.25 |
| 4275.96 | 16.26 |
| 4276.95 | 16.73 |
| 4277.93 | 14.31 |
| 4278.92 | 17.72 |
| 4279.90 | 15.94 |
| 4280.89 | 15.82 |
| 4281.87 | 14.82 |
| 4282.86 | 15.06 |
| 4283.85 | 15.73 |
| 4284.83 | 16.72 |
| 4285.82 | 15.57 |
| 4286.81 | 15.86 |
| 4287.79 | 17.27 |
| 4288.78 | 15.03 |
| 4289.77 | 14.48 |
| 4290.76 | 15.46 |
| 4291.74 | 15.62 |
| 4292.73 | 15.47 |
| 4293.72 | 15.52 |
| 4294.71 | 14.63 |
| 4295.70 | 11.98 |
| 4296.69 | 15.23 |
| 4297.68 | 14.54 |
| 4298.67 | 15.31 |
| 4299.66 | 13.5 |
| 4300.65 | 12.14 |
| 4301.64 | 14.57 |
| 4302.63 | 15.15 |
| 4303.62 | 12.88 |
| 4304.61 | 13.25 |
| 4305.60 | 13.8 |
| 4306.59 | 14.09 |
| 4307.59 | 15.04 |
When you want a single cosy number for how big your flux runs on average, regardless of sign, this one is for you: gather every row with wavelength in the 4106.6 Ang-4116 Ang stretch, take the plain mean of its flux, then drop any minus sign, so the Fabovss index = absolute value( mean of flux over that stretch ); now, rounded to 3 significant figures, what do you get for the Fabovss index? 14.8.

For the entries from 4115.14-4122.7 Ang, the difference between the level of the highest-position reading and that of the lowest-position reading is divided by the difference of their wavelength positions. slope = -0.04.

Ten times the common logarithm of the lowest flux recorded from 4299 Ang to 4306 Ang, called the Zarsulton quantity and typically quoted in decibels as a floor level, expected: 10.8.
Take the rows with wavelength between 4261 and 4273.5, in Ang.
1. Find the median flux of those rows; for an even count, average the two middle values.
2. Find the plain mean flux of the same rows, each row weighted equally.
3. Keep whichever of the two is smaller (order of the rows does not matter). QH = 15.0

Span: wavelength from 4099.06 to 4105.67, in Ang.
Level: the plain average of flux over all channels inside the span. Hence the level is 17.4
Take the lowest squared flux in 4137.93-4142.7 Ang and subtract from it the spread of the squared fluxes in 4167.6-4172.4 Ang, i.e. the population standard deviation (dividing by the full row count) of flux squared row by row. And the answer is 211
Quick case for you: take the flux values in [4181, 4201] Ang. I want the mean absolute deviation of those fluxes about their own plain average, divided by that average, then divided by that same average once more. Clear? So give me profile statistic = 0.0033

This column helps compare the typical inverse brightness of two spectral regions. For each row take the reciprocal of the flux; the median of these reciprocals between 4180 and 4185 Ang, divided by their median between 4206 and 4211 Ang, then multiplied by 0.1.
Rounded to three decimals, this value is 0.102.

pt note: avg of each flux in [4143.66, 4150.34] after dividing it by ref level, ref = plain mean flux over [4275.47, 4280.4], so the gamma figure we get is 0.96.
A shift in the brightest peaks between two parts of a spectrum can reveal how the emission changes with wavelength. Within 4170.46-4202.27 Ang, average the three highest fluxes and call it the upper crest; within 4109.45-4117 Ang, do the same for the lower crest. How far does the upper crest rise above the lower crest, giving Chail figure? 1.8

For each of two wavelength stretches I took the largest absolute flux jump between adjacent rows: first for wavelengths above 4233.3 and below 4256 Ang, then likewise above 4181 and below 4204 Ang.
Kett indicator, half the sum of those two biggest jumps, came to 3.2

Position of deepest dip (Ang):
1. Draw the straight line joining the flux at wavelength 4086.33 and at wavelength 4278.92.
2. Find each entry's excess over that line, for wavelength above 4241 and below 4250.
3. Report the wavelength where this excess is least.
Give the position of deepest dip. 4241.64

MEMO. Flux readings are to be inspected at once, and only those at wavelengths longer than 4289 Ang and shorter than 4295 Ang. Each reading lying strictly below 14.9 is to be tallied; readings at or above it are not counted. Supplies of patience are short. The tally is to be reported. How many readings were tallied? 2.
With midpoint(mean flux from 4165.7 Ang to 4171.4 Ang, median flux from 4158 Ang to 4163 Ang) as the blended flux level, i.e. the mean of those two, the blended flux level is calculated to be 16.3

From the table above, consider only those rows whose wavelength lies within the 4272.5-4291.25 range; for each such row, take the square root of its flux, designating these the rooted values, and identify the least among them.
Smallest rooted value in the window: 3.75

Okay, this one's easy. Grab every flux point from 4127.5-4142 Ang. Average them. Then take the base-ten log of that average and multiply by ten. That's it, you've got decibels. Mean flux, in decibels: 11.84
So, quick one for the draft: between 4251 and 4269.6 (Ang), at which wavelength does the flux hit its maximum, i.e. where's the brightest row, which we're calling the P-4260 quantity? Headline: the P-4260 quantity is 4262.20 Ang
